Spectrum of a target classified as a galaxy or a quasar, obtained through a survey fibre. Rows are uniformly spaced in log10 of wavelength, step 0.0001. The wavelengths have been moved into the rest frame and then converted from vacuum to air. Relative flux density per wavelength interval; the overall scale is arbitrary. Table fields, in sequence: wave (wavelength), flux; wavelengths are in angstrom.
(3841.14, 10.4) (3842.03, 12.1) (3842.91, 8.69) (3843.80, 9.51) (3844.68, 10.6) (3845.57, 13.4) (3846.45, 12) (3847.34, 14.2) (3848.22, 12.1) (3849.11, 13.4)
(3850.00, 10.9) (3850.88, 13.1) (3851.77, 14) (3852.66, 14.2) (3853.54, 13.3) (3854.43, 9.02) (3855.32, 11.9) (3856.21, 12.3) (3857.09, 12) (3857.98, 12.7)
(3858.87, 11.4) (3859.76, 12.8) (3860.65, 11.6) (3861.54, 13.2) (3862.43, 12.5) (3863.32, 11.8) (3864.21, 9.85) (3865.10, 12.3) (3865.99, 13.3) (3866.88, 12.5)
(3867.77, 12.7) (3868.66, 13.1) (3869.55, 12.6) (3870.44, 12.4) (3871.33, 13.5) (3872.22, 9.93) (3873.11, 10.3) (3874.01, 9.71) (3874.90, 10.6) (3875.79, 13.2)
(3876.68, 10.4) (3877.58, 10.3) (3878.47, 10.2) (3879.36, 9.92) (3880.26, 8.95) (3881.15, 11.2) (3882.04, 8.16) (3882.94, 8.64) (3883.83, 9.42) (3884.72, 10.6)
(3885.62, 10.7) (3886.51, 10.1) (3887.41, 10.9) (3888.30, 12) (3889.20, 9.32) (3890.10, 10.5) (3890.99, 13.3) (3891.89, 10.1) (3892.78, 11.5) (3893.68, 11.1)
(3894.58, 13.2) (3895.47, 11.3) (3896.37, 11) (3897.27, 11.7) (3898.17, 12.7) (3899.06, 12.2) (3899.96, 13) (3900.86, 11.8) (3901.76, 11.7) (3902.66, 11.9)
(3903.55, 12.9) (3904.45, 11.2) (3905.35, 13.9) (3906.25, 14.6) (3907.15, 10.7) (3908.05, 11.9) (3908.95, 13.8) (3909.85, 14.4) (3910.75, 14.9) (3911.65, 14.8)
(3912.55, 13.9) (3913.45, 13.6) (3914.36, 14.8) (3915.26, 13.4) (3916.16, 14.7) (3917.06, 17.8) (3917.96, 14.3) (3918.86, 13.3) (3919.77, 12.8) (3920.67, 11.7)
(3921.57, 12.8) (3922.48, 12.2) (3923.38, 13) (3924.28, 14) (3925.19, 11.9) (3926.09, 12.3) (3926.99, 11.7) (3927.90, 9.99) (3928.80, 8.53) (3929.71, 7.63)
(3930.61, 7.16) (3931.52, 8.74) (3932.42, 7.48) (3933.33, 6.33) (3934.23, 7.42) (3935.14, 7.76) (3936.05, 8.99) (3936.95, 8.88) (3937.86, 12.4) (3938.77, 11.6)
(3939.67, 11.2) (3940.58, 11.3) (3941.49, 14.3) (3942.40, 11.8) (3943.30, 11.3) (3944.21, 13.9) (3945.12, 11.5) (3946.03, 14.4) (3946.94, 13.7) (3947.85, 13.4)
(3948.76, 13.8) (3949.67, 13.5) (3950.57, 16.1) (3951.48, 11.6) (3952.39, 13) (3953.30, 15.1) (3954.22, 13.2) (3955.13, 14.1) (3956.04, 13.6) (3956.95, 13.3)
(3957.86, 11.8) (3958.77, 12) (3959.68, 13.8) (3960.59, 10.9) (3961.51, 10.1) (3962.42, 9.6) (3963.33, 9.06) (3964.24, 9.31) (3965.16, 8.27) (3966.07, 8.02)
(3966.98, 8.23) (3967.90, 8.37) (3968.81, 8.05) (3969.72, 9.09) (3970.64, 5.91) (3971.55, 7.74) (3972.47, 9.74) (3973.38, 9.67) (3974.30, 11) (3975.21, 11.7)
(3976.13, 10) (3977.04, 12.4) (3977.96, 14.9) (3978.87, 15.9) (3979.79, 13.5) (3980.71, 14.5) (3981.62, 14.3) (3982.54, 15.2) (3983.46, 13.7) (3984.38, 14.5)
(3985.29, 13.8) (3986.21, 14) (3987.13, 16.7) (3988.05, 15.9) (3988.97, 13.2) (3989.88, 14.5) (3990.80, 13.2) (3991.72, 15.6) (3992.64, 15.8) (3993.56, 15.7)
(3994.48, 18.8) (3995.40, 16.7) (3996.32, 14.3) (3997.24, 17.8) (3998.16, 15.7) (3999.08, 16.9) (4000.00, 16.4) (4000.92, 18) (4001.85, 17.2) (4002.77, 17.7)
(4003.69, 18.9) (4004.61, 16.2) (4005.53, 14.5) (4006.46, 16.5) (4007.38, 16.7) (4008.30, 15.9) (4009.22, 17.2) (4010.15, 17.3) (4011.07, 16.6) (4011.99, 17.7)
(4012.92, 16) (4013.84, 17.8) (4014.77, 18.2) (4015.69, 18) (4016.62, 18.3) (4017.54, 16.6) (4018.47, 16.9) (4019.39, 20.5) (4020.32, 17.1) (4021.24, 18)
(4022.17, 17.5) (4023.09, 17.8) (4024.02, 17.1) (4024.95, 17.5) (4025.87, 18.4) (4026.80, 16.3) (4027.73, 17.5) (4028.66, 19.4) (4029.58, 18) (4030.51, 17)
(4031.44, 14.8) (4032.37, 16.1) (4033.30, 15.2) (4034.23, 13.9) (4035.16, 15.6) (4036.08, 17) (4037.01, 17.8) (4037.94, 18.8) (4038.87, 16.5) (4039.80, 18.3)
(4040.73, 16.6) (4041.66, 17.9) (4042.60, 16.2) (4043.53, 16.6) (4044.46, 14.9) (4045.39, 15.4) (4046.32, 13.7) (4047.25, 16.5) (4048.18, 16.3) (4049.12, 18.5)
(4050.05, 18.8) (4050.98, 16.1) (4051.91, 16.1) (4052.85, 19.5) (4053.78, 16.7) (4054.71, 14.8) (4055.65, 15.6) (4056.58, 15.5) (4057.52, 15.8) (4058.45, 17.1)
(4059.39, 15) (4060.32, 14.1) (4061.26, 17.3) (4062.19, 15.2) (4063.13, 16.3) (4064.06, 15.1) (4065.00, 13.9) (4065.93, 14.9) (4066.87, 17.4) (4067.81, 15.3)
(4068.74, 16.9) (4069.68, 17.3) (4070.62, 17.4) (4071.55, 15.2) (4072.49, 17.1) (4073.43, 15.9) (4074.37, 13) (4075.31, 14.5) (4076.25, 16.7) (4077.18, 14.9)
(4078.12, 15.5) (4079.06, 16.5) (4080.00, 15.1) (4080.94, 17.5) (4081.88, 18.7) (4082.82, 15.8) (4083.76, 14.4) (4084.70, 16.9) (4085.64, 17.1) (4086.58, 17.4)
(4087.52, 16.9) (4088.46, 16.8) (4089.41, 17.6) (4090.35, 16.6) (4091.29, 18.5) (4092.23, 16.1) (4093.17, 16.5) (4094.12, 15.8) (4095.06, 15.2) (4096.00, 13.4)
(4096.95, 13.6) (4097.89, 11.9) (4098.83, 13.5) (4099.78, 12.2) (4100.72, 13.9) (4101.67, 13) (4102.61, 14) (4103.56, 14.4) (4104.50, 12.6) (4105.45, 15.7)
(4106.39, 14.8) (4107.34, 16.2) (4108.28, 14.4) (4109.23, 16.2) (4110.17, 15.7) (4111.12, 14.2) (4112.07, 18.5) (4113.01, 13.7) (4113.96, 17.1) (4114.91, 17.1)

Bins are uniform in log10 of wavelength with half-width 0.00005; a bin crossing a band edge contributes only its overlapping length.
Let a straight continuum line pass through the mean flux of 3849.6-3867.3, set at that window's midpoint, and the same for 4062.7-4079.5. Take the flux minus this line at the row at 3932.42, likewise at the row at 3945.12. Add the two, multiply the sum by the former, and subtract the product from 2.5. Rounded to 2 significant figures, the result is -46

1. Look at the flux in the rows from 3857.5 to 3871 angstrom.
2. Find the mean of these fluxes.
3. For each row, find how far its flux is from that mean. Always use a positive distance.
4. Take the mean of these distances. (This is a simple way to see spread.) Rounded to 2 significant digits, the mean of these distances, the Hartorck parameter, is 0.62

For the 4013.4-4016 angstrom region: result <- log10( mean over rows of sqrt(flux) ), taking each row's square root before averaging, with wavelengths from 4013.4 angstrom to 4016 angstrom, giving 0.63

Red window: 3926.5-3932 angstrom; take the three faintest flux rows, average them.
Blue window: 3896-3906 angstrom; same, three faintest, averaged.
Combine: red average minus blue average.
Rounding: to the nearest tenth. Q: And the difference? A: -3.5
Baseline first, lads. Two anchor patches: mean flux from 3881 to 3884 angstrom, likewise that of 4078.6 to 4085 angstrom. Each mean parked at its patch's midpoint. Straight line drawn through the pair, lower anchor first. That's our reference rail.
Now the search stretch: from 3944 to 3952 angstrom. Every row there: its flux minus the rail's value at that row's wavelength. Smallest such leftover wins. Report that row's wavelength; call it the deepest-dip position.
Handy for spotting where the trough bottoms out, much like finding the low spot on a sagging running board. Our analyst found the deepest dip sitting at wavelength 3951.48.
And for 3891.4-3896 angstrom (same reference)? 3891.89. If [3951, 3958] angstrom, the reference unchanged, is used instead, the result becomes 3957.86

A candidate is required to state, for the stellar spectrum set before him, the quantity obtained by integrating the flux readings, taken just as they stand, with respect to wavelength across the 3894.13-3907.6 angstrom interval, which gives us 165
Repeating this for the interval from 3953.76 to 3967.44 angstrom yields 151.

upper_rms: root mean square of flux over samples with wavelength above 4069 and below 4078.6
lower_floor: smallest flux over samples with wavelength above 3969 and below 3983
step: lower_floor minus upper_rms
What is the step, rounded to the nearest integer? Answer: -10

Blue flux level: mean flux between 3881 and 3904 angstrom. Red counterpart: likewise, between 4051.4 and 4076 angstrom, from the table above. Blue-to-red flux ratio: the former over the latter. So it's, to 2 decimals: 0.70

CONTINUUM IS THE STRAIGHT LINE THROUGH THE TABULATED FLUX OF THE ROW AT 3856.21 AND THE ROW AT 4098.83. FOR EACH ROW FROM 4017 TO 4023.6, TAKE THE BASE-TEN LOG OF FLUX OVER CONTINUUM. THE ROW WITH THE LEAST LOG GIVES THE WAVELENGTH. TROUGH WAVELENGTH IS 4017.54 angstrom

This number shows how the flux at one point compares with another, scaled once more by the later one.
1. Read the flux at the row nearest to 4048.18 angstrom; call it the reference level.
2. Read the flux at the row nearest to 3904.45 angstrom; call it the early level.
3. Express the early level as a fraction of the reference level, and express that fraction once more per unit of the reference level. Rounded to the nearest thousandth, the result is 0.042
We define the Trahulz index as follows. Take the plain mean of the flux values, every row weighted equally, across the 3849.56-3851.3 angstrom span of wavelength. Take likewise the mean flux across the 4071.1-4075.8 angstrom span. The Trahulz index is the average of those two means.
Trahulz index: 13.6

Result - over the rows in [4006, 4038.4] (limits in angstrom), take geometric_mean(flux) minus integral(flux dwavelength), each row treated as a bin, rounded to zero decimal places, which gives -539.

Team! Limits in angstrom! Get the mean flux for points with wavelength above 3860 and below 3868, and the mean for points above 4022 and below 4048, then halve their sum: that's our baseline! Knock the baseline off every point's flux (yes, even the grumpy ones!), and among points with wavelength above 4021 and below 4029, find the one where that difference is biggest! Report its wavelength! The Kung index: 4028.66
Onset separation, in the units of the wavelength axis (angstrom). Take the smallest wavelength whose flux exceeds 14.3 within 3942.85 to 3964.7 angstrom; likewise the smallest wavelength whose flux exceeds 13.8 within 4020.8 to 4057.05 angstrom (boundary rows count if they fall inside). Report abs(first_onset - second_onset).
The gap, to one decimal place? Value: 75.2 angstrom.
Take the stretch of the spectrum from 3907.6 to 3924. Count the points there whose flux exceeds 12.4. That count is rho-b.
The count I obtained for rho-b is 15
